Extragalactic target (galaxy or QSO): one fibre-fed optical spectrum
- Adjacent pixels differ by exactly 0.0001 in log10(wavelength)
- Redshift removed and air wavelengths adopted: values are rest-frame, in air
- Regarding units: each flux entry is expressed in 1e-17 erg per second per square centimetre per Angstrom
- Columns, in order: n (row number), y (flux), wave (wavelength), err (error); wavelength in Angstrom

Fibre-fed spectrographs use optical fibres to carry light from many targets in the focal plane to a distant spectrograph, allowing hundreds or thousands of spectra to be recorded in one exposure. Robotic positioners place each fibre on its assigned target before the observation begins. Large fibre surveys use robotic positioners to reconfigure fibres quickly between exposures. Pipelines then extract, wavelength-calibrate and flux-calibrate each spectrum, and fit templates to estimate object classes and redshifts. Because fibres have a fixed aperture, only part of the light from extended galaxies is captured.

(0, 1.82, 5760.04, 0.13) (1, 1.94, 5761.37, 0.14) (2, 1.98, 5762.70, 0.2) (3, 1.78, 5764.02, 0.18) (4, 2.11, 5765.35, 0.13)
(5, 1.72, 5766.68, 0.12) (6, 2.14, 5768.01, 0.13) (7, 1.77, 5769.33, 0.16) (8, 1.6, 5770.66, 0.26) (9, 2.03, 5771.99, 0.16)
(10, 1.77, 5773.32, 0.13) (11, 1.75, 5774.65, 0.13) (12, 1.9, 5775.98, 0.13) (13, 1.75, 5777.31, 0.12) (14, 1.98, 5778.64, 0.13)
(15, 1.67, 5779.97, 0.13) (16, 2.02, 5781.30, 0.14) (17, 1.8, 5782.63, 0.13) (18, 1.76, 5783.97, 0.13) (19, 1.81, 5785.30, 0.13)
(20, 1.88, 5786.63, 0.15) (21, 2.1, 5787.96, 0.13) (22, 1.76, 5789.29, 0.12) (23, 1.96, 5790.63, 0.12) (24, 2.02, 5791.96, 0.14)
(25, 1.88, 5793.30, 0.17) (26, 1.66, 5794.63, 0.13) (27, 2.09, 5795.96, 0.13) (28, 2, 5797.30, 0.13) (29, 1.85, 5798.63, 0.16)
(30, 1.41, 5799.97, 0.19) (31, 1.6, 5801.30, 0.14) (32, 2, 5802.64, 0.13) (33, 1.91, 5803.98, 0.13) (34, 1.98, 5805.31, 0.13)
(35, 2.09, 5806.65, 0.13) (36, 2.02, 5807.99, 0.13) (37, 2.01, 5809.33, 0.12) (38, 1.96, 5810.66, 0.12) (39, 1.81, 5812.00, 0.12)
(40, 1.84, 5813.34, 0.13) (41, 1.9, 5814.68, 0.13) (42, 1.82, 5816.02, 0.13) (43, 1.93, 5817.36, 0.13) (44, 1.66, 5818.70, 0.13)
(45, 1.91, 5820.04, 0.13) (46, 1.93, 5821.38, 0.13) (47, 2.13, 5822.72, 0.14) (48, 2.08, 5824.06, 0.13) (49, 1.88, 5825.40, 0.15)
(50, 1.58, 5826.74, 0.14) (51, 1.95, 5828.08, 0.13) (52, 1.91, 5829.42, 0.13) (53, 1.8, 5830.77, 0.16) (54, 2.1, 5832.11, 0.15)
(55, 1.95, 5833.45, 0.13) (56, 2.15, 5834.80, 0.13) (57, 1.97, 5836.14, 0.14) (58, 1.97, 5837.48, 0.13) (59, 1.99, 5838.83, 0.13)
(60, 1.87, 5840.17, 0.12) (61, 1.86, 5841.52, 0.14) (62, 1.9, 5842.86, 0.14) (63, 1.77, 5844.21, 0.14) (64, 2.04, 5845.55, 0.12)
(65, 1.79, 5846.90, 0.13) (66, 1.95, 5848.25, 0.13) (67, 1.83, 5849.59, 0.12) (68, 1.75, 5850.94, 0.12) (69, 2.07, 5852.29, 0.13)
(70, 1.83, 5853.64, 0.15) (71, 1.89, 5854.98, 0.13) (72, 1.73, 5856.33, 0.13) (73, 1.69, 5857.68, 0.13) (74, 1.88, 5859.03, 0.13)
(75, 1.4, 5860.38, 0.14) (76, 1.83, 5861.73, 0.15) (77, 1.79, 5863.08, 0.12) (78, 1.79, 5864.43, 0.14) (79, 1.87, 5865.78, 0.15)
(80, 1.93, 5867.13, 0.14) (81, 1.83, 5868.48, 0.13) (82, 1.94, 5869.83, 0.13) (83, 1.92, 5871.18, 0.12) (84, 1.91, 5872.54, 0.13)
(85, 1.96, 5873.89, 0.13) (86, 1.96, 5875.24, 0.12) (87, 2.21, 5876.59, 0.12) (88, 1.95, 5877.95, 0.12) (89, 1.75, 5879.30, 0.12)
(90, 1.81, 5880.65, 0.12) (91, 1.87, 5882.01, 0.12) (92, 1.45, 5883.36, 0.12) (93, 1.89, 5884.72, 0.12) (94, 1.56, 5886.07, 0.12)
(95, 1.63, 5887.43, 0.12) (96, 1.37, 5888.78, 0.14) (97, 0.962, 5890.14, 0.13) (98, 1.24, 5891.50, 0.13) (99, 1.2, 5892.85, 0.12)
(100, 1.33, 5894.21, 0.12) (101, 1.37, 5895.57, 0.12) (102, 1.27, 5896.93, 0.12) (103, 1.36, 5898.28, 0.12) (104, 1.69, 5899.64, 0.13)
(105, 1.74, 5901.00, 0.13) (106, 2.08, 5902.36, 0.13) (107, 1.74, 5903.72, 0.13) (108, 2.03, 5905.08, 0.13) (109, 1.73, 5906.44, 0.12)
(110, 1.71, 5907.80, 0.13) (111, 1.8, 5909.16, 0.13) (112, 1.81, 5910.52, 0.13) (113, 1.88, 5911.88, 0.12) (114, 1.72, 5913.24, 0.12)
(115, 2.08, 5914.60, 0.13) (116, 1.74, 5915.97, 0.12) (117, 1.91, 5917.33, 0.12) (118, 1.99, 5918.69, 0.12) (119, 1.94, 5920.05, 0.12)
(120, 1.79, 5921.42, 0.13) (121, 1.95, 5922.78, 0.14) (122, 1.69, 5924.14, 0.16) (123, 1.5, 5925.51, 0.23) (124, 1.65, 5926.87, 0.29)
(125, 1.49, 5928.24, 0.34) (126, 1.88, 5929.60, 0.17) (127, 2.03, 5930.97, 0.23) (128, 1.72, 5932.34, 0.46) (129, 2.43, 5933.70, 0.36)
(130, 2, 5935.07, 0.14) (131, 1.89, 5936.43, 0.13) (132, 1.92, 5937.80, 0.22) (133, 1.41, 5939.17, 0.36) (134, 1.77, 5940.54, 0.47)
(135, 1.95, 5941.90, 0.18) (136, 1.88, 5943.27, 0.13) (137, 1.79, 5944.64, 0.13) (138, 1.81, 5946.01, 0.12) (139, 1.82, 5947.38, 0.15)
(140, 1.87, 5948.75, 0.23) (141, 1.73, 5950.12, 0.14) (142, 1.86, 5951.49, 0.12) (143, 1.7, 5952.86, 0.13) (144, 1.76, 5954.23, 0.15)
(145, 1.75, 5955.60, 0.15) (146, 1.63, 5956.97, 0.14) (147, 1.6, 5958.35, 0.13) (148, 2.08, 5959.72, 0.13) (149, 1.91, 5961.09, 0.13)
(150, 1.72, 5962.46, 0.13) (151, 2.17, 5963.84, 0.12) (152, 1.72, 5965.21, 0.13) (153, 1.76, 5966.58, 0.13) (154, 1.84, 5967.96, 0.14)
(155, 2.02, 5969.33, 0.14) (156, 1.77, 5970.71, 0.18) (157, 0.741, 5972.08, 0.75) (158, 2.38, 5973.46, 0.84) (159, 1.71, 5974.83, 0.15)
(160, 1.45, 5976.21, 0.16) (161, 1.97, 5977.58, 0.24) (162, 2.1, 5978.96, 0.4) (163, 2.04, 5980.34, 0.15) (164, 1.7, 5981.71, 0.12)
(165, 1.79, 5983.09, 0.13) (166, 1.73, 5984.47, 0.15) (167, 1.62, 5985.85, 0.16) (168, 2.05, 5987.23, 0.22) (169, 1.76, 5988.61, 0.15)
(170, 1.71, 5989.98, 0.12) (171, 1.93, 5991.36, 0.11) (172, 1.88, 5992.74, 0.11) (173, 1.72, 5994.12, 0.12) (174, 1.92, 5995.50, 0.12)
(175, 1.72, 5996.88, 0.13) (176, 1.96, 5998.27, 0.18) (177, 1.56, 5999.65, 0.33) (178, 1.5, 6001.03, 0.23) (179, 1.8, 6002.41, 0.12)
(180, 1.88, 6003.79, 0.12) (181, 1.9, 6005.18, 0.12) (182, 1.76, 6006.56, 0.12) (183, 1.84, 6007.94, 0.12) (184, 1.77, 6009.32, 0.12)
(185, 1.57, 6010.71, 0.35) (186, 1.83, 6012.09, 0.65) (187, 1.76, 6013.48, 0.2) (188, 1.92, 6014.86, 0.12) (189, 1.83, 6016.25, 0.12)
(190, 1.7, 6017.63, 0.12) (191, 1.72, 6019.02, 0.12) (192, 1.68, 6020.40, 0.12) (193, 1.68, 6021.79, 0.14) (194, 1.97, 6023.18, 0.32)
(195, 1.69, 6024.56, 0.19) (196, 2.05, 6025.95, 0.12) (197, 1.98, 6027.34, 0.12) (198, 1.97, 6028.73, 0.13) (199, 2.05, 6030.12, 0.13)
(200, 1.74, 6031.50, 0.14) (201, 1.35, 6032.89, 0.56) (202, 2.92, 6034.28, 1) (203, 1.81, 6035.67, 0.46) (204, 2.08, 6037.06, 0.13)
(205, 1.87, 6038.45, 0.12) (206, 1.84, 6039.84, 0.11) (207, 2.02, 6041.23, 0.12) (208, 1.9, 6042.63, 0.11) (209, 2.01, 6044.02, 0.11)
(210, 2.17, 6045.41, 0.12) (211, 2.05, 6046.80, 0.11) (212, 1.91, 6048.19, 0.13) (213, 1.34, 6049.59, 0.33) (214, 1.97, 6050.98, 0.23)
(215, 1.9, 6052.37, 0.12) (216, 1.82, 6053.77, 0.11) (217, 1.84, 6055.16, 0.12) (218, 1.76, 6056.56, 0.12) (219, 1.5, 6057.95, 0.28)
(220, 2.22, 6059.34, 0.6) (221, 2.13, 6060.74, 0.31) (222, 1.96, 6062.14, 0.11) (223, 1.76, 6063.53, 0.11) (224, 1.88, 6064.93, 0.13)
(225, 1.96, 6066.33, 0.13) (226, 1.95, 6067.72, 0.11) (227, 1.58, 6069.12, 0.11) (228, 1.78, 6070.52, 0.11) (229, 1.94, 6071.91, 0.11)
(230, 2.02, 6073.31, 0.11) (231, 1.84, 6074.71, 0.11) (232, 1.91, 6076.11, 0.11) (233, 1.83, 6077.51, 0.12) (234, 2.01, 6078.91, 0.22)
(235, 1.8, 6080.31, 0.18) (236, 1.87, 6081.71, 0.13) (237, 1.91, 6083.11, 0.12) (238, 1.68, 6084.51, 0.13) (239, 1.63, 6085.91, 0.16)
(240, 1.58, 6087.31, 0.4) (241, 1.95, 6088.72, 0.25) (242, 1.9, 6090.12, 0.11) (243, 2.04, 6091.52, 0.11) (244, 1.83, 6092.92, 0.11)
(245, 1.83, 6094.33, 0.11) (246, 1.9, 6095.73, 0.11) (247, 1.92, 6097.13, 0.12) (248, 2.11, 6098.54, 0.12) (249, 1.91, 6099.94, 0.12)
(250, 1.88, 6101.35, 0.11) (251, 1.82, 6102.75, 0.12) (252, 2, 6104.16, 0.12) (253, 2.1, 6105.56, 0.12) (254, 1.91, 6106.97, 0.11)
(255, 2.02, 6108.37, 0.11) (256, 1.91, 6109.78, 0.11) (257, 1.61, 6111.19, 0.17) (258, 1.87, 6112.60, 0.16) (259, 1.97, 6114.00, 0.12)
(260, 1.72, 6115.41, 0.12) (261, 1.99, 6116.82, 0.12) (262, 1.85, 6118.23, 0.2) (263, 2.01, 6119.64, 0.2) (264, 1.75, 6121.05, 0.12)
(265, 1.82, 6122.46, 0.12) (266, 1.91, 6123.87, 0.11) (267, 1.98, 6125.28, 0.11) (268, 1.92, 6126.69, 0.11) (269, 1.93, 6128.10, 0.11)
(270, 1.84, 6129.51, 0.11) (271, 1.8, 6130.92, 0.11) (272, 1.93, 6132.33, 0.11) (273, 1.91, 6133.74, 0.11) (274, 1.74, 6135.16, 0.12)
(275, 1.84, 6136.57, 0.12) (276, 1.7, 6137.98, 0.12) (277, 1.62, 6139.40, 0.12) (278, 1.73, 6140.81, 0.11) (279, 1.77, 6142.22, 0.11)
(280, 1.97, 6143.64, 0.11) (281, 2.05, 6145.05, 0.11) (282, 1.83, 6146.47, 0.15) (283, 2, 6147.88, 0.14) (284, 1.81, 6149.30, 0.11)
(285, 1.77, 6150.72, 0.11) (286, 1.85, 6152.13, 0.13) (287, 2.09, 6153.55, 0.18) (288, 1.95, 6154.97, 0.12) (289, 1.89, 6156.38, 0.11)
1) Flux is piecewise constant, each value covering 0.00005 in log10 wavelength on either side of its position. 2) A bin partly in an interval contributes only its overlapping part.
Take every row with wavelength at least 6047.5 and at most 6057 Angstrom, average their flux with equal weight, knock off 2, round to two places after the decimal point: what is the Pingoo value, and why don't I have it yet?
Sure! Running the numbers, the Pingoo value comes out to -0.21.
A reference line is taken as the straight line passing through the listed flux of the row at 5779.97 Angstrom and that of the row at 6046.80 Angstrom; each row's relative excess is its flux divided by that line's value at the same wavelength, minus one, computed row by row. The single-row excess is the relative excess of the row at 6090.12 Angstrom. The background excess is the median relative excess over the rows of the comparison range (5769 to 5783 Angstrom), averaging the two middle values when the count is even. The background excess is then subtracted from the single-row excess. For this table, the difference -0.17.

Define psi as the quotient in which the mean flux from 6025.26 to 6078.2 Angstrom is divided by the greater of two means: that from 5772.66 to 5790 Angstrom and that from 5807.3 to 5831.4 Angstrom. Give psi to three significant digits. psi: 1.01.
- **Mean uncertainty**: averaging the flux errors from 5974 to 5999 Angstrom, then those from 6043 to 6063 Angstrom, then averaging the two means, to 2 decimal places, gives 0.18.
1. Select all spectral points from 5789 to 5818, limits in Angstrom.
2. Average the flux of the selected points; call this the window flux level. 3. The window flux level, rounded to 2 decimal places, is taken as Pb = 1.89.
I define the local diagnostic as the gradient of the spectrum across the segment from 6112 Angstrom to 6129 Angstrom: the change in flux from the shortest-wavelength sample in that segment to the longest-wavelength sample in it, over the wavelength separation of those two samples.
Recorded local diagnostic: 0.004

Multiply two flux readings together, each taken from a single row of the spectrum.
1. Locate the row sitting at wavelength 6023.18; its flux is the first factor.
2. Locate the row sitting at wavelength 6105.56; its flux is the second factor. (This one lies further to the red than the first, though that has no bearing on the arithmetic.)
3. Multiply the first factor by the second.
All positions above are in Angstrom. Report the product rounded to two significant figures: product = 4.1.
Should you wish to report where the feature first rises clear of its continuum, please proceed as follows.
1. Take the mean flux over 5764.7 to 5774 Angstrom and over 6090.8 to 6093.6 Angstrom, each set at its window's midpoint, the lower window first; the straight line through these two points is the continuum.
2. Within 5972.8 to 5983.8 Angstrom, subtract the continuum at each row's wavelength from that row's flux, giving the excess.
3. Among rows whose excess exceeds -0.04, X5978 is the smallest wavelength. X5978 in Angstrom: 5973.46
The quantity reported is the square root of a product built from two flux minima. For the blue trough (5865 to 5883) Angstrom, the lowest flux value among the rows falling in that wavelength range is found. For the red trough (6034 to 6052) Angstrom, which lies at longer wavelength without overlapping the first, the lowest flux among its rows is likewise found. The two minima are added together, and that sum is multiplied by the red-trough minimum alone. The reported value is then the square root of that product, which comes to 2.03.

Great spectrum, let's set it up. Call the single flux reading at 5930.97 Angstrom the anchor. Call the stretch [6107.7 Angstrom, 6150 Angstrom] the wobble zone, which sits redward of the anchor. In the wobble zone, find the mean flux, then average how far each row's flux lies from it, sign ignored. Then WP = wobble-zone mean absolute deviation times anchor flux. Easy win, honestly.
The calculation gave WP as 0.199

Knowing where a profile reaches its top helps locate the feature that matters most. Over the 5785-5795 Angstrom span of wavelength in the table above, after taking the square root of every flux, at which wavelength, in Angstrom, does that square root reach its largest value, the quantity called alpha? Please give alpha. 5787.96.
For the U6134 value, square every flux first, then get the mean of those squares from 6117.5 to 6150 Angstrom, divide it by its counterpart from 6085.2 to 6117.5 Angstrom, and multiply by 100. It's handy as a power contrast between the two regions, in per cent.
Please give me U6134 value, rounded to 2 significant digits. 97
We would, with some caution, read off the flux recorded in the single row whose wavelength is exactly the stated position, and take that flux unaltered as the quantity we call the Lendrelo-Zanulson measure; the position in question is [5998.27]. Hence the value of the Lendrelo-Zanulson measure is 1.96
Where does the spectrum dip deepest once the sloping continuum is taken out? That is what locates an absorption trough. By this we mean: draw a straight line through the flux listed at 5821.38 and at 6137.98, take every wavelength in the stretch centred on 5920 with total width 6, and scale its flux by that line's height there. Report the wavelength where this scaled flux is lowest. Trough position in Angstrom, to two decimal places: 5921.42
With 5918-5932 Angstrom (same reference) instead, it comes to 5928.24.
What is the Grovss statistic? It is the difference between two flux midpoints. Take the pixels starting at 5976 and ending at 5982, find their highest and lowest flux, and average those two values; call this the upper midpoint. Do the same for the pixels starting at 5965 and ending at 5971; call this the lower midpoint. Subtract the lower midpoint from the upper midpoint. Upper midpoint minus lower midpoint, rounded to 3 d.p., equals -0.095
